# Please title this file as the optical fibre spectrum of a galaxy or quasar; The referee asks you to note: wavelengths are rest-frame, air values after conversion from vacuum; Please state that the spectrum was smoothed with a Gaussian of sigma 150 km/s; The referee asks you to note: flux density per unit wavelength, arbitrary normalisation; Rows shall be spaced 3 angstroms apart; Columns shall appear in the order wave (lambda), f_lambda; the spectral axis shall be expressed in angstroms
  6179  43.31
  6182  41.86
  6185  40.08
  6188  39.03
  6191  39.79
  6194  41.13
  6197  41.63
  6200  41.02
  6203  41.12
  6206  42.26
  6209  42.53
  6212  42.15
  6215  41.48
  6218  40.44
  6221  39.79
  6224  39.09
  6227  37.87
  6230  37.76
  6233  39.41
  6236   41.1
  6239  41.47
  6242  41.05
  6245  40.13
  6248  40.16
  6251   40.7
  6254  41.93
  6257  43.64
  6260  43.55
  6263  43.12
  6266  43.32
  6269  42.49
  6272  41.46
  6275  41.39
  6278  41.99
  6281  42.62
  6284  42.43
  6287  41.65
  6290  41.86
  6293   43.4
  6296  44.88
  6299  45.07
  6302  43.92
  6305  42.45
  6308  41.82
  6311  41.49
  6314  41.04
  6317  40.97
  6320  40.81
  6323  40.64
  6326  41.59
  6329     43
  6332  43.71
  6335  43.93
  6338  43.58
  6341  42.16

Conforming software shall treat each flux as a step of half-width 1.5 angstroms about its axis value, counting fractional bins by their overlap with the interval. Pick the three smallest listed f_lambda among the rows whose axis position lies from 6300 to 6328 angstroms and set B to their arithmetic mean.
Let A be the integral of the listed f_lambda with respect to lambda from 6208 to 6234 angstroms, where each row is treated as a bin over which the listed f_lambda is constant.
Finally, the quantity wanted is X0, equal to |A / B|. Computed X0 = 26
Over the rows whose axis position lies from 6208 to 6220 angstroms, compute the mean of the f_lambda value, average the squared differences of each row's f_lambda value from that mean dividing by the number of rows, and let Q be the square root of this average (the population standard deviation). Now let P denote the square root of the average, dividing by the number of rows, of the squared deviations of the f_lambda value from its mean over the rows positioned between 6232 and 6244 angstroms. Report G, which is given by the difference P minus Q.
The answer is 0.0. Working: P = 0.79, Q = 0.79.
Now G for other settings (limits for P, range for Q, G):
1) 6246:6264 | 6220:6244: 0.0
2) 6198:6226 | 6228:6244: -0.3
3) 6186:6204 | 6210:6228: -0.5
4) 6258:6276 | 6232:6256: 0.1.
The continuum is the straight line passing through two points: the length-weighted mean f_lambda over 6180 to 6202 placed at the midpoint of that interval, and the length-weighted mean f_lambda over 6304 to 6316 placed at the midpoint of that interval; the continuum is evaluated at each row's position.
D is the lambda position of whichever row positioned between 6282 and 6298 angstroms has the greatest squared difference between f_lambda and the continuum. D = 6296 angstroms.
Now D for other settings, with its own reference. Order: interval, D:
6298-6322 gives 6299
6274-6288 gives 6281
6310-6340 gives 6335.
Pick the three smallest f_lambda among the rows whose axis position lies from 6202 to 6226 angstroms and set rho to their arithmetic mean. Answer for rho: 39.8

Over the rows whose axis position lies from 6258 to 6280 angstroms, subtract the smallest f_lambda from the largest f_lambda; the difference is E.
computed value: 2.2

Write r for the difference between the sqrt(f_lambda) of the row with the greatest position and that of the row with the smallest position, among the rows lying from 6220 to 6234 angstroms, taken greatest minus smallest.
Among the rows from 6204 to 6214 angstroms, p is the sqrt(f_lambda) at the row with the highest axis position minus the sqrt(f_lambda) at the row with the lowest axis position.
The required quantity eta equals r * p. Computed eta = 0.000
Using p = -0.01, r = -0.030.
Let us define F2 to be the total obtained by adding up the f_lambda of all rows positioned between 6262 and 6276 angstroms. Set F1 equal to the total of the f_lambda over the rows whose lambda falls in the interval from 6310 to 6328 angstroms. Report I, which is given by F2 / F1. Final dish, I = 0.86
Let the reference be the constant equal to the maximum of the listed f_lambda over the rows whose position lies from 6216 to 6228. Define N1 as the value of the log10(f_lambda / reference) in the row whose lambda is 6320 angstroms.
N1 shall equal 0.004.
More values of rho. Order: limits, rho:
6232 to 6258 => 39.9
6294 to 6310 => 42.7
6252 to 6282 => 41.6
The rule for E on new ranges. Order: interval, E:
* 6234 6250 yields 1.3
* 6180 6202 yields 2.8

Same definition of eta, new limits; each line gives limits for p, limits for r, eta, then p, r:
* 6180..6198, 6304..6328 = 0.001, -0.02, -0.066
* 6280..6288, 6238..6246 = 0.008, -0.07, -0.105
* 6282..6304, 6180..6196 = -0.006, 0.11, -0.057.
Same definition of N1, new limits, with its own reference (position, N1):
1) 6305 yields 0.021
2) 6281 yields 0.023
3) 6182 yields 0.015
